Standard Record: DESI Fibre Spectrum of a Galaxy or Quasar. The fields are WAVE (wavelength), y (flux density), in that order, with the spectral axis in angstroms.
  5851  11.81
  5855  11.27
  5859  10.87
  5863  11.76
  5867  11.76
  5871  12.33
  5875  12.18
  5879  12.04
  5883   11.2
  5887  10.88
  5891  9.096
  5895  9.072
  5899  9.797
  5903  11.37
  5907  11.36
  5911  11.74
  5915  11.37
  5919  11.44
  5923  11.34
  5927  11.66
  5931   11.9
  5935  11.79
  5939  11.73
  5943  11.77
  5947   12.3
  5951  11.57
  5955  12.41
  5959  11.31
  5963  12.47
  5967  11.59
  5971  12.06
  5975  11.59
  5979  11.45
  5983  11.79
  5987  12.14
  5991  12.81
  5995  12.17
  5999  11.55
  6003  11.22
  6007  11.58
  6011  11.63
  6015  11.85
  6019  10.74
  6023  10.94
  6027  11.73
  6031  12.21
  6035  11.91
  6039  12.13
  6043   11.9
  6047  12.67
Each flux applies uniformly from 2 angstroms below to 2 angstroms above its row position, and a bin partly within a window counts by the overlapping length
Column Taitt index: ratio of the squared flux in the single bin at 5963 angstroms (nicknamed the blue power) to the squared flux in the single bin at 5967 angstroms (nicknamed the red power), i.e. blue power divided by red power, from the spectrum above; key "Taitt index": 1.16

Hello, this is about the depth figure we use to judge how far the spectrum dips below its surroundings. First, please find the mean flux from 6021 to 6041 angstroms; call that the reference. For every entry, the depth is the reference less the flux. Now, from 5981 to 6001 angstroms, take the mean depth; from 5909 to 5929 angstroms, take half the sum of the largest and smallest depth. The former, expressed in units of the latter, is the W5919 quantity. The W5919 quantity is -1.26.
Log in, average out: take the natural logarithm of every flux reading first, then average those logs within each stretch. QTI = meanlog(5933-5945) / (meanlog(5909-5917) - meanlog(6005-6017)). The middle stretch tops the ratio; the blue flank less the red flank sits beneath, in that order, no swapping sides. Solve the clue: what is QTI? -216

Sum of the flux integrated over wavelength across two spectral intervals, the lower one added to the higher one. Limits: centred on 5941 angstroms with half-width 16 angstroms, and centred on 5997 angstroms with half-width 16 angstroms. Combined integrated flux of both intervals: 760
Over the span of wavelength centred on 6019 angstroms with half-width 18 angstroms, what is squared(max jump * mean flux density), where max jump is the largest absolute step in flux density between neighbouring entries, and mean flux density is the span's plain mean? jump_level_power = 164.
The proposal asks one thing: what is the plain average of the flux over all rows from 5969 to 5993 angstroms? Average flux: 12.0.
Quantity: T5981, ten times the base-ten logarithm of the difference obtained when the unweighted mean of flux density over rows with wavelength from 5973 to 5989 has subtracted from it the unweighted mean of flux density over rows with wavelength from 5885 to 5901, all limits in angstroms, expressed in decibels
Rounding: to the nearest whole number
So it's 3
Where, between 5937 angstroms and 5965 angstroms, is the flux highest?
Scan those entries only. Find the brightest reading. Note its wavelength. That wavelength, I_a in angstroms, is 5963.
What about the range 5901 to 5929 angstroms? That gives 5911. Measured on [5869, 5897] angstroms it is 5871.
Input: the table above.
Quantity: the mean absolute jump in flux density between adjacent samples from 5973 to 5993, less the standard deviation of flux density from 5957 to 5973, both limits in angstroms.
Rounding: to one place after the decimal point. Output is -0.1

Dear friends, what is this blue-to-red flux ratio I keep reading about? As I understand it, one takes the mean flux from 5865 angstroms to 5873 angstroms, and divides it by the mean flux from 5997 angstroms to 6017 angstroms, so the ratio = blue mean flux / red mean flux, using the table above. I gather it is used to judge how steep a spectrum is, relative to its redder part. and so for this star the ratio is 1.041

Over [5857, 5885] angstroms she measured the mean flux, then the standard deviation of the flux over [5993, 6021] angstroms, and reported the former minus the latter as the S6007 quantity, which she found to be 11.3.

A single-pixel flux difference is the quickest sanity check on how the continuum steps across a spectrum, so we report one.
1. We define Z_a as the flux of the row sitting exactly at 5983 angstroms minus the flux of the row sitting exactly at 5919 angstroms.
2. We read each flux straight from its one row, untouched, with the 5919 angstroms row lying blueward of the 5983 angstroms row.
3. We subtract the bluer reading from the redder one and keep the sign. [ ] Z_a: 0.35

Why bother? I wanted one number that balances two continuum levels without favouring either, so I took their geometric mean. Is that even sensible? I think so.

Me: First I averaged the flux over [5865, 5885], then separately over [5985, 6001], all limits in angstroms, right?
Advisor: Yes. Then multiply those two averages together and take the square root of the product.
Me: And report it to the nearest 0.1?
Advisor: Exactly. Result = 12.0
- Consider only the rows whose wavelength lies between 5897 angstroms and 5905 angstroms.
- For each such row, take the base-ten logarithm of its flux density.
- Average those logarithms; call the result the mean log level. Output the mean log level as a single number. 1.023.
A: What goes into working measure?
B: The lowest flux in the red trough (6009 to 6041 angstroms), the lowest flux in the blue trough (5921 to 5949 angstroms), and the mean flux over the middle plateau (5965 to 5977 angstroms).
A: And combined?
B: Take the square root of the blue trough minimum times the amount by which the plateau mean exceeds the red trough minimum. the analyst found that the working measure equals 3.4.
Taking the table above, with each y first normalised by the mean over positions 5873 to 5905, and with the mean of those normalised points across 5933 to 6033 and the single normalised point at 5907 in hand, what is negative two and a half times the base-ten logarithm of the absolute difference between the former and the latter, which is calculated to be 3.5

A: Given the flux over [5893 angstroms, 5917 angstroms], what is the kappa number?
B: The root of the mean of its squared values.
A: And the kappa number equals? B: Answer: 10.8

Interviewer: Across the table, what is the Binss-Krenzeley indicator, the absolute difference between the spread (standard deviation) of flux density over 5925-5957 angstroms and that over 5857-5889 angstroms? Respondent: 0.3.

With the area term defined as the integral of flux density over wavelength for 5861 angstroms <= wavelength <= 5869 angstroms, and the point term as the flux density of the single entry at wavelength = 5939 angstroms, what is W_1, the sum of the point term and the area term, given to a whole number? 106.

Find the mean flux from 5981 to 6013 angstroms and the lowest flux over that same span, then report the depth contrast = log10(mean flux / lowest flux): 0.024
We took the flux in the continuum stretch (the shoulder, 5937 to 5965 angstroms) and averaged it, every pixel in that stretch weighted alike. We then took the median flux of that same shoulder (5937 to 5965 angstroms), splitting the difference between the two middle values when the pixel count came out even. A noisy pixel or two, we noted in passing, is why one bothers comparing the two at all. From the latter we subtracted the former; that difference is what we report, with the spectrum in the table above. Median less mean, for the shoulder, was -0.2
